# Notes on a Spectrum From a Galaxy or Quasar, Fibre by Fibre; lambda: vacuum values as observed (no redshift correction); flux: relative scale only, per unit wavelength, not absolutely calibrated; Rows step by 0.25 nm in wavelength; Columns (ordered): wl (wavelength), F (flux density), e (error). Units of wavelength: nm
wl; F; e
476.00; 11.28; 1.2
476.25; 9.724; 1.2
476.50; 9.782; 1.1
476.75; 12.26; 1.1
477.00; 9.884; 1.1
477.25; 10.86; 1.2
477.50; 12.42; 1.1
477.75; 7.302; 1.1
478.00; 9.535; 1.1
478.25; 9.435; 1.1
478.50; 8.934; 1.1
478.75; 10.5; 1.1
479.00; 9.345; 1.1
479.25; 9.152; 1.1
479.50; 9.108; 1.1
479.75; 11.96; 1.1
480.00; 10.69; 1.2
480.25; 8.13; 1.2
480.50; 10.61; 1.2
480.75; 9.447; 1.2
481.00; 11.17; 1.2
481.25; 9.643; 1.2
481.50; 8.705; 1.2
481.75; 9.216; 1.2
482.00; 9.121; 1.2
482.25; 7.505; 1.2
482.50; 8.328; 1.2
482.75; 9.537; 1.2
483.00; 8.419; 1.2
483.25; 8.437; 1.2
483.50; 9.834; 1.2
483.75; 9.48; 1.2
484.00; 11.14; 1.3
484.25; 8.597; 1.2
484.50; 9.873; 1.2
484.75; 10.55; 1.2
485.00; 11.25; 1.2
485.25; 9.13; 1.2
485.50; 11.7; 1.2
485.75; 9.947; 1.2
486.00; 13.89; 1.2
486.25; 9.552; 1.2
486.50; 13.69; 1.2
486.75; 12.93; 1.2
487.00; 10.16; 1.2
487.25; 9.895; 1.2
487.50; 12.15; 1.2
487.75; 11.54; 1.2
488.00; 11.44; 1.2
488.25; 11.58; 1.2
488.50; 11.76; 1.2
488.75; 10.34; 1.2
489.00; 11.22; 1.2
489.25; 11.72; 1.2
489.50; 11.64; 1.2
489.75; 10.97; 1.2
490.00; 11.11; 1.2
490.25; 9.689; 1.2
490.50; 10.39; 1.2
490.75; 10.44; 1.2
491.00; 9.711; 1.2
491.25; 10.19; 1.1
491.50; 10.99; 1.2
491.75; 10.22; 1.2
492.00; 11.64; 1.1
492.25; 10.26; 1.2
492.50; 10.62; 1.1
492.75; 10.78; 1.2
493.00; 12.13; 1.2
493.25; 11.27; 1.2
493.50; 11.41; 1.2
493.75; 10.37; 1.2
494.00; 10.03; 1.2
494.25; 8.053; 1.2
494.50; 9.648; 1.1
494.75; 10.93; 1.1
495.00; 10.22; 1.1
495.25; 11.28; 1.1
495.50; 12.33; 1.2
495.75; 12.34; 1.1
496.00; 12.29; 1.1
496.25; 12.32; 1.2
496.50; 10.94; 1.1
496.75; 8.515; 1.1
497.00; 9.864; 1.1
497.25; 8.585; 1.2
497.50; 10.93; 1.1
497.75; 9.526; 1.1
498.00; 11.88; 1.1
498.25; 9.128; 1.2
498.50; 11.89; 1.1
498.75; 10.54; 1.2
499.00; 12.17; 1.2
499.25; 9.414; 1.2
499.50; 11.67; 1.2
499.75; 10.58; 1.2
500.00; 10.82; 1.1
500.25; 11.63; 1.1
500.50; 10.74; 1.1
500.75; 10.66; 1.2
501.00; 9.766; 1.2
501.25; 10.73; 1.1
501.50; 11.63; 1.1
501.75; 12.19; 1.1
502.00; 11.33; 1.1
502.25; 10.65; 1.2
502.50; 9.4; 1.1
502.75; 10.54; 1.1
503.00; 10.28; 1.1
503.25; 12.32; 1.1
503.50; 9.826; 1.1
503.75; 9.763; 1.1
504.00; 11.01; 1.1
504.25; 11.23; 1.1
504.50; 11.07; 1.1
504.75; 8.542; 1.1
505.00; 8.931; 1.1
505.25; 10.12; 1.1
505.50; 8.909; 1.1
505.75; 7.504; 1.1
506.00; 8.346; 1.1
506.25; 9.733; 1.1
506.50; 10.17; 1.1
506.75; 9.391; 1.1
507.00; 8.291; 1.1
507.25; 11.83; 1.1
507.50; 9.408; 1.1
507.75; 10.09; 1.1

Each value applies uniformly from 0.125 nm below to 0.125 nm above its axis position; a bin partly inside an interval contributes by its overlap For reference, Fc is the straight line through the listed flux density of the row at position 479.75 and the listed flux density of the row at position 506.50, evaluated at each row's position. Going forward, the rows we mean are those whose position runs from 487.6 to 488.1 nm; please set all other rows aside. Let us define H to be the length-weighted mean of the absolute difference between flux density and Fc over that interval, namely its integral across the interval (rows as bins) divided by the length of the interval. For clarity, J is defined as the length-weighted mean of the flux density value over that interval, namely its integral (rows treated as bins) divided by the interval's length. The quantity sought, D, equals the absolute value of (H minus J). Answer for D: 11.4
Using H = 0.11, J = 11.5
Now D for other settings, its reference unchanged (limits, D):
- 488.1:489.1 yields 10.8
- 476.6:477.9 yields 8.7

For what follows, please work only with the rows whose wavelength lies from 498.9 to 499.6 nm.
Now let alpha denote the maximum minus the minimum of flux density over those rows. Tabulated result 2.8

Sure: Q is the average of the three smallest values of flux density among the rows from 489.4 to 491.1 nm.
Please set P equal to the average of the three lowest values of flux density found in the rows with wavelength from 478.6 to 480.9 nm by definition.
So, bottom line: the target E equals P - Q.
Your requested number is -1.1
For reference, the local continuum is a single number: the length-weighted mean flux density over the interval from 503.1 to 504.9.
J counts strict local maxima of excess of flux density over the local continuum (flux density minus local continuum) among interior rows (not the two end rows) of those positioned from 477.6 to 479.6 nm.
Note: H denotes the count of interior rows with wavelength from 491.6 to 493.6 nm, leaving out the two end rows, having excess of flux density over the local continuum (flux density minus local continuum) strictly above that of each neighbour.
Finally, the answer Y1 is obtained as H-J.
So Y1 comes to 0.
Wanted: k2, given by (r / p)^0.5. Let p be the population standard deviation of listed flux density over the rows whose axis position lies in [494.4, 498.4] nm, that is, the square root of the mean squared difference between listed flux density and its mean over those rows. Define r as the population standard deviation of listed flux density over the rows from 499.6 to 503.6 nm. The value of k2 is 0.8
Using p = 1.31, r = 0.8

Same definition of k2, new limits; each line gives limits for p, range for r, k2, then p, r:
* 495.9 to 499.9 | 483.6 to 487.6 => 1.1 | 1.29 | 1.6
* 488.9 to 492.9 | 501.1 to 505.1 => 1.3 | 0.63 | 1.1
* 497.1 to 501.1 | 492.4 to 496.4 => 1.0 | 1.05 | 1.2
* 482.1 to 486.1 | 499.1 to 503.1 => 0.7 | 1.54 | 0.8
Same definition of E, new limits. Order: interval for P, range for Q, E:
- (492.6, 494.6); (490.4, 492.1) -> -0.8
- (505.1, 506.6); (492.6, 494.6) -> -1.0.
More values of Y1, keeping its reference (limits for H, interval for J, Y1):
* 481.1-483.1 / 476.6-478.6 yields 0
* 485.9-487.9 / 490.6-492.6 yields 0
